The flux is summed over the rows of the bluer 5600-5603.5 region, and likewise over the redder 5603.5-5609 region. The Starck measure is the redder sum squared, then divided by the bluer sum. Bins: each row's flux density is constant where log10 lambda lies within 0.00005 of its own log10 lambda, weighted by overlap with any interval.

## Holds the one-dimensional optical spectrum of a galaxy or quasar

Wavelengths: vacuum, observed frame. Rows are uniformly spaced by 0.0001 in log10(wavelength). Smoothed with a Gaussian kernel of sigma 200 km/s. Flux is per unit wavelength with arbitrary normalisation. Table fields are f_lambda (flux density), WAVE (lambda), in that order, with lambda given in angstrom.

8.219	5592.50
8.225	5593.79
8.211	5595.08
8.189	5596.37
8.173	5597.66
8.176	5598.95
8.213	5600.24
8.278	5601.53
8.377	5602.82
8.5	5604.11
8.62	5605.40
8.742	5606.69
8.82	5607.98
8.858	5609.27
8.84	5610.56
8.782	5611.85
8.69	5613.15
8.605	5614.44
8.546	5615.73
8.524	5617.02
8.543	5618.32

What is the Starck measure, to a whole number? 48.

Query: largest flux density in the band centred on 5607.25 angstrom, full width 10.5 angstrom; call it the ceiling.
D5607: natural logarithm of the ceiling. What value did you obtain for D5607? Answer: 2.18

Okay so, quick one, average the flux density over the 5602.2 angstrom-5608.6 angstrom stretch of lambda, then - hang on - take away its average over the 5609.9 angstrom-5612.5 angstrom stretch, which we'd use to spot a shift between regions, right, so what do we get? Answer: -0.20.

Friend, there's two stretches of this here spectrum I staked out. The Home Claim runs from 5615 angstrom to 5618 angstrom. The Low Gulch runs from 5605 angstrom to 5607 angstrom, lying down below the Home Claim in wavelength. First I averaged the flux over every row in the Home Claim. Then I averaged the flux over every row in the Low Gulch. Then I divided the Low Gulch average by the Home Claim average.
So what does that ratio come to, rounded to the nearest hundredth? 1.02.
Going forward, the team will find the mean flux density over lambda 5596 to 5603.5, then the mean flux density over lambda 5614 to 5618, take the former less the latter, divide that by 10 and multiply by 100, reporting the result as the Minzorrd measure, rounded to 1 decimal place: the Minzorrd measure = -3.2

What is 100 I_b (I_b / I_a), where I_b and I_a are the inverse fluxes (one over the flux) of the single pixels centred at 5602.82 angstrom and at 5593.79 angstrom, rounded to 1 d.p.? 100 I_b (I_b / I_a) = 11.7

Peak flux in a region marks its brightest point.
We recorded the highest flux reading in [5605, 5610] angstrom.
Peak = 8.858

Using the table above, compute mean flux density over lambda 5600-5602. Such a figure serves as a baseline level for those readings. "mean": 8.2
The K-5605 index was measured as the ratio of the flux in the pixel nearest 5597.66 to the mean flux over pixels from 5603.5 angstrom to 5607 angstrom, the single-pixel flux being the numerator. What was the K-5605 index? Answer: 0.95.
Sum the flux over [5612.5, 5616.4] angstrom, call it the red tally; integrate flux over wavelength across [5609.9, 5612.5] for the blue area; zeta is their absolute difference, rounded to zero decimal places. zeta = 3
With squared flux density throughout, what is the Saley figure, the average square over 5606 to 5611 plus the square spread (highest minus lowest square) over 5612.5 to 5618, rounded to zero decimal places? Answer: 81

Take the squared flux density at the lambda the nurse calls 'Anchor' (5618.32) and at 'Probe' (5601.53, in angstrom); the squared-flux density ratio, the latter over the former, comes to 0.939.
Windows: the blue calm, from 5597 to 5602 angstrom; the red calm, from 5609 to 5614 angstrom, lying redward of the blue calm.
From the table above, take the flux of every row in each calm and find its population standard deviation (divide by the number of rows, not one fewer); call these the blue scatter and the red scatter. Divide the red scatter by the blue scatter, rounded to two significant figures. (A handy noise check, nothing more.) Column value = 1.5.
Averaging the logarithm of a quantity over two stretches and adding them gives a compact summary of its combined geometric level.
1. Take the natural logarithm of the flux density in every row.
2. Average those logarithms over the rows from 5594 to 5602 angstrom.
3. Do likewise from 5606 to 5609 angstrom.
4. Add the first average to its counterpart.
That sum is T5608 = 4.28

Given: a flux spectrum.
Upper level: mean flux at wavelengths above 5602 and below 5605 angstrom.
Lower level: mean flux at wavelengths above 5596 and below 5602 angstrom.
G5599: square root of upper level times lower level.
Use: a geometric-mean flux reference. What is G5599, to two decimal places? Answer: 8.32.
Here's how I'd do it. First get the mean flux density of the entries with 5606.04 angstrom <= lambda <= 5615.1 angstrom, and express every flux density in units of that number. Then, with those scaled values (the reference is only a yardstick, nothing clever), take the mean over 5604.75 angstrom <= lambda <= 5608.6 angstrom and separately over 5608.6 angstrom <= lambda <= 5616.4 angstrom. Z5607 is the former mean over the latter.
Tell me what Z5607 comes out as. 1.00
